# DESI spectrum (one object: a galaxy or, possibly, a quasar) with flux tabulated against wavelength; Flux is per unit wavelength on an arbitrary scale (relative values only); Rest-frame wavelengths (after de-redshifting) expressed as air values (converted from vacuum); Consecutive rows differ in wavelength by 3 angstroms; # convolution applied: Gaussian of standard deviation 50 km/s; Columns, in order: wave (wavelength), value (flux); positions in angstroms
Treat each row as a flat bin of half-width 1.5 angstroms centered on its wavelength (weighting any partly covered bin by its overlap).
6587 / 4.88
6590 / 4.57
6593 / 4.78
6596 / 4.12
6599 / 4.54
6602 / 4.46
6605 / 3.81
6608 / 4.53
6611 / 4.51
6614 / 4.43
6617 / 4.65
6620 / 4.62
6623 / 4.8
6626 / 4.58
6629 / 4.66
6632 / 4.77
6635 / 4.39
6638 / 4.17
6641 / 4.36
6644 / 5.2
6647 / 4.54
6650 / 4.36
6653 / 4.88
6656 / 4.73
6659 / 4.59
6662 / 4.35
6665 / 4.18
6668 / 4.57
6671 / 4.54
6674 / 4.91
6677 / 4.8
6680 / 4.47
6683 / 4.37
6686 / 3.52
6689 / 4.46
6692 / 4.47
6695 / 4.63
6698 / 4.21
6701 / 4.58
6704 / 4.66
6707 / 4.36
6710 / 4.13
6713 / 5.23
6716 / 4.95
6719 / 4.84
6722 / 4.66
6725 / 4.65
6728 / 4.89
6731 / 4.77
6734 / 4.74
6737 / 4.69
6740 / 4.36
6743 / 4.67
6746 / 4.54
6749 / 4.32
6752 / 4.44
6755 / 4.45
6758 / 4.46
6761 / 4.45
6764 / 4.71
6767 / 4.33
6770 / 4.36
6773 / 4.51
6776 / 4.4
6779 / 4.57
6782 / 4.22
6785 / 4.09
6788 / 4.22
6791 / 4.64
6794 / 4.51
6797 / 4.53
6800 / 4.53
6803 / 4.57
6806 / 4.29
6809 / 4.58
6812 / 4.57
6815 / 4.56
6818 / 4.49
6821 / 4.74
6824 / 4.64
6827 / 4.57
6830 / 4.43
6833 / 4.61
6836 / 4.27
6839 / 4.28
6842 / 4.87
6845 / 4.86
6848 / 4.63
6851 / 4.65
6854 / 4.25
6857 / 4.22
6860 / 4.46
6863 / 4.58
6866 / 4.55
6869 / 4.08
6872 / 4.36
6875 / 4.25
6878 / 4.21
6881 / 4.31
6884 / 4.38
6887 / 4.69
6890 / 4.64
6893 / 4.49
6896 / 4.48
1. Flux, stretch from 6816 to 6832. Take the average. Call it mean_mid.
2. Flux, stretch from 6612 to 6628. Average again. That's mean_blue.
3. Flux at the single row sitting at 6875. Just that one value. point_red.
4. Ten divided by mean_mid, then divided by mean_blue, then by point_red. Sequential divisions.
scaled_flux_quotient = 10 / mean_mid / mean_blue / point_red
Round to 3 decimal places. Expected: 0.111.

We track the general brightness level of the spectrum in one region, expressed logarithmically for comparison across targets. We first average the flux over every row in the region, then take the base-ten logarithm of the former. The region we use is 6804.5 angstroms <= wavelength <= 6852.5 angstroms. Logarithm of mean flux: 0.659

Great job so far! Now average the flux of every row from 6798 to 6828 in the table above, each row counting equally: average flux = 4.55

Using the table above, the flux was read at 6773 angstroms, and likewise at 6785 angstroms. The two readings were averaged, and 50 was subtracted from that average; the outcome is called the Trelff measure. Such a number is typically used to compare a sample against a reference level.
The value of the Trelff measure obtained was -45.7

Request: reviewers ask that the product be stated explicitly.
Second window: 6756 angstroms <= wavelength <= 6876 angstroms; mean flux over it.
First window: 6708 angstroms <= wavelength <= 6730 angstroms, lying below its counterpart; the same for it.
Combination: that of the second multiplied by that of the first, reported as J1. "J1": 21.3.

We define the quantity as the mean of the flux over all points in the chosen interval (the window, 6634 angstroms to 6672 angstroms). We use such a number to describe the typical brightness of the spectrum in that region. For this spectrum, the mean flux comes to 4.53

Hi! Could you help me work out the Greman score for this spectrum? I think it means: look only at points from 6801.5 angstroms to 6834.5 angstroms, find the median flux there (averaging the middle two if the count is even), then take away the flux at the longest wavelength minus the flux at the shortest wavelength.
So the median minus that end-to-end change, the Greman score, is 4.53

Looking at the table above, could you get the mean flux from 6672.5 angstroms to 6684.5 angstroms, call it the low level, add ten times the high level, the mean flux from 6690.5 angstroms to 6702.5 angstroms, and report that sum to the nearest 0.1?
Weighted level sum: 49.4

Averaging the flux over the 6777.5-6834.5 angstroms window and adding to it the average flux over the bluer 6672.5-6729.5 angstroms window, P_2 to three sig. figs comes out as 9.06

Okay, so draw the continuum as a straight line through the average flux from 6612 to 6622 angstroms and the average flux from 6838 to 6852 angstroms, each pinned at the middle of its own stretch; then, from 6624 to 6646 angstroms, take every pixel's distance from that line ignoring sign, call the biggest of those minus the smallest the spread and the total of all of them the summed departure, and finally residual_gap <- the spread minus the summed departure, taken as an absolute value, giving 1.1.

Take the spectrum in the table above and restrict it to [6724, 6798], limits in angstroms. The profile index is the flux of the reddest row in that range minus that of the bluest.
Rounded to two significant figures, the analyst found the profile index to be -0.12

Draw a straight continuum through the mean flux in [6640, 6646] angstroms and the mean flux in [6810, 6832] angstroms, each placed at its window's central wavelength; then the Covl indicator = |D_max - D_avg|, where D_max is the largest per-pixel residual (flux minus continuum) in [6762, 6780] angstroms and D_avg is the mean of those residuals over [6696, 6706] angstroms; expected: 0.30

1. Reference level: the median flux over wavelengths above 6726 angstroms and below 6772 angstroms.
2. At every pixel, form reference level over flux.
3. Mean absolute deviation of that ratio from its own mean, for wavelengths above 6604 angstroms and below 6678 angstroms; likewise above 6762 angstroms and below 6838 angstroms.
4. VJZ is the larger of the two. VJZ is 0.044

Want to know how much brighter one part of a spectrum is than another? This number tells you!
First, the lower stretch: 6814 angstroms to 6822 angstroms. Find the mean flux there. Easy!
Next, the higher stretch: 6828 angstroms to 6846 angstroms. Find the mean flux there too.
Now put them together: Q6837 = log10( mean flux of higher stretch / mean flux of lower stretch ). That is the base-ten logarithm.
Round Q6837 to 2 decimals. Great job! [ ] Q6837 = 0.00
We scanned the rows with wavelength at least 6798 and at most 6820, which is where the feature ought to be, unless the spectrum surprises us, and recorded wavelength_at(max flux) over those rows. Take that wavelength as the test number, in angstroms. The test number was 6809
